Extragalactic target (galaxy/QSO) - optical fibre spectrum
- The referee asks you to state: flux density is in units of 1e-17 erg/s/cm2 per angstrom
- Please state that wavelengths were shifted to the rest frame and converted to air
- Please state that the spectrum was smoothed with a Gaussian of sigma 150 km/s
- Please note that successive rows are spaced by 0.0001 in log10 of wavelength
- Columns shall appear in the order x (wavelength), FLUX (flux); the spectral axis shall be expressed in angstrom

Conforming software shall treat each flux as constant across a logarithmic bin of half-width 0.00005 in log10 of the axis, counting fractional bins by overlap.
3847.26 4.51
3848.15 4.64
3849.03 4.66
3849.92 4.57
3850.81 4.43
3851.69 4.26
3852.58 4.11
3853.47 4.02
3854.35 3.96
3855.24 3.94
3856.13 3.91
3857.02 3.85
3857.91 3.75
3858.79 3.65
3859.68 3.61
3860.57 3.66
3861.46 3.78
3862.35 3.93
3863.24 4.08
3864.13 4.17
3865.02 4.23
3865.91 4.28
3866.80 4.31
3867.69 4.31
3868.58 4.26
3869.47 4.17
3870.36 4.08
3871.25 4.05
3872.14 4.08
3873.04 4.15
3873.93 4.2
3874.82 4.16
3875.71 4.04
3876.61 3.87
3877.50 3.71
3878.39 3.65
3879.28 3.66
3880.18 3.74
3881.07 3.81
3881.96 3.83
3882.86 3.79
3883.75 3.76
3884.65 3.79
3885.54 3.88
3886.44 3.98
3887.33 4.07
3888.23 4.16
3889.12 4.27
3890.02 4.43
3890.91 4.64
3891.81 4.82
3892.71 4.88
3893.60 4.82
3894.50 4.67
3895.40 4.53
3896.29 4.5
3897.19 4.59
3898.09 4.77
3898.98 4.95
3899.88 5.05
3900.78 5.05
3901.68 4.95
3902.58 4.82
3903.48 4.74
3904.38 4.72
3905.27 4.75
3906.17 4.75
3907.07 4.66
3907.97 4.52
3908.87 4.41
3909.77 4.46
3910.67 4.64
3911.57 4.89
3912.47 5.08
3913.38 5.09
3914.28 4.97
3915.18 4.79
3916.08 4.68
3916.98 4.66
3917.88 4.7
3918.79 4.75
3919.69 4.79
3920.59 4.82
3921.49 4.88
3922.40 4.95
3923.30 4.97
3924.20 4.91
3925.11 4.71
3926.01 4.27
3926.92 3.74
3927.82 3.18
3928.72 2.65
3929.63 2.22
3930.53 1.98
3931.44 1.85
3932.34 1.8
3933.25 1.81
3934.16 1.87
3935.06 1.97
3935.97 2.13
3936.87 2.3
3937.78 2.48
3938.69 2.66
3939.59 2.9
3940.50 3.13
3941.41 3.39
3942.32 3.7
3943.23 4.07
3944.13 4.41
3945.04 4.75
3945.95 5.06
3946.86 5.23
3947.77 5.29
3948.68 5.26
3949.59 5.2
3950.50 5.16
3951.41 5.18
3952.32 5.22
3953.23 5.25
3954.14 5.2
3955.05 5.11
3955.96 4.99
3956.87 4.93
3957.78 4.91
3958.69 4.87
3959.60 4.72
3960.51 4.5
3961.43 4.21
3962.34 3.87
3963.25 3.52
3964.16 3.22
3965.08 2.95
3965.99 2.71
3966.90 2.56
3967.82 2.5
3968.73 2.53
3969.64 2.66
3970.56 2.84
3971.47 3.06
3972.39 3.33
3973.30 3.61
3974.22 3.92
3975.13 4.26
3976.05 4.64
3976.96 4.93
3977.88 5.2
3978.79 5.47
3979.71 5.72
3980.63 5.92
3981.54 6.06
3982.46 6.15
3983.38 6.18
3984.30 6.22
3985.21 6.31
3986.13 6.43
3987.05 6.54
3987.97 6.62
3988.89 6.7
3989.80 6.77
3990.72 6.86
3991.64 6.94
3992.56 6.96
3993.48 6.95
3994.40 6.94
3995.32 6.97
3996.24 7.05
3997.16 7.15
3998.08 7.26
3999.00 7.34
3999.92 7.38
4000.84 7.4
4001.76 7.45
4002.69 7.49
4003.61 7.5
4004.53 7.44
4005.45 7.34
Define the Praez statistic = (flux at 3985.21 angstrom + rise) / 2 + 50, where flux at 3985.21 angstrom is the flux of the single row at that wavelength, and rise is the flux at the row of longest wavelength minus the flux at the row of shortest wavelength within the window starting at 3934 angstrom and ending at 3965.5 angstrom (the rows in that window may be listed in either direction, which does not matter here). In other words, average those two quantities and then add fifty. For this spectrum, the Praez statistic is 53.7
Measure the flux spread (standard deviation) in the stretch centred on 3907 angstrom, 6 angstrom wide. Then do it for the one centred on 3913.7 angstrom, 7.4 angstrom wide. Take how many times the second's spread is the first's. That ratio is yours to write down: 1.3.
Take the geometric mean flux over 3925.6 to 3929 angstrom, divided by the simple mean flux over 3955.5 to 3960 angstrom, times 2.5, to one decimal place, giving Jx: 1.7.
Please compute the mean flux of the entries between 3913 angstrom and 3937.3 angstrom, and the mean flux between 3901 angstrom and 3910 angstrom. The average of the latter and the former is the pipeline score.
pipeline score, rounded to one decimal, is 4.2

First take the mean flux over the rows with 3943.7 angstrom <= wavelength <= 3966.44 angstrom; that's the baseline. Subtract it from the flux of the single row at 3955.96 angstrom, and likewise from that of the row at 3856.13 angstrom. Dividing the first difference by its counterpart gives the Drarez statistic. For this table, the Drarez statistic -1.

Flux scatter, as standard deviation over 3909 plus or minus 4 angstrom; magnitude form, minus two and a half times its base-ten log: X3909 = 1.7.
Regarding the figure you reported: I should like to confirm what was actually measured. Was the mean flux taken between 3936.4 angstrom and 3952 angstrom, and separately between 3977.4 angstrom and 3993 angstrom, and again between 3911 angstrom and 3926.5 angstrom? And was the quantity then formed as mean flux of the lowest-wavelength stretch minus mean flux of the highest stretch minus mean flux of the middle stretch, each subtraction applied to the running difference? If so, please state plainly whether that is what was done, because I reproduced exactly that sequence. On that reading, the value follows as -5.6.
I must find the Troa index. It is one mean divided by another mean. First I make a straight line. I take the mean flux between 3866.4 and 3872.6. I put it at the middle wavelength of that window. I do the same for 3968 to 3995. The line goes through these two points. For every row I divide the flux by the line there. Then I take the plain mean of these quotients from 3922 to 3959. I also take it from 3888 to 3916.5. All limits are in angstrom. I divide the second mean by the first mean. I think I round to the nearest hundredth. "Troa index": 1.33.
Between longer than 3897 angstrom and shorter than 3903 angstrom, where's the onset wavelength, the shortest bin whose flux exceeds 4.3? 3897.19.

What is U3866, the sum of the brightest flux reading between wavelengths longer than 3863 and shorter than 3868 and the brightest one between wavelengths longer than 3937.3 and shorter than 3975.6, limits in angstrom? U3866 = 9.6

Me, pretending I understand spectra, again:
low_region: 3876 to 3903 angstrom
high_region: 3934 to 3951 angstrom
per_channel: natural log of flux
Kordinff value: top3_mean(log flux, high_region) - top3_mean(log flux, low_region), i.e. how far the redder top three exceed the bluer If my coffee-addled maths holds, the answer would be 0.05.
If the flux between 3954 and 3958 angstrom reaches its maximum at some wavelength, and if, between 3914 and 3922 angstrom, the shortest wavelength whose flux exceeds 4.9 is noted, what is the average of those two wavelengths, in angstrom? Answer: 3934.2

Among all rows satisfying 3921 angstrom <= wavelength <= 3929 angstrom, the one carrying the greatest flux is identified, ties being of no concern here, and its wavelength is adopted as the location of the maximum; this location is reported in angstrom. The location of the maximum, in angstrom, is 3923.30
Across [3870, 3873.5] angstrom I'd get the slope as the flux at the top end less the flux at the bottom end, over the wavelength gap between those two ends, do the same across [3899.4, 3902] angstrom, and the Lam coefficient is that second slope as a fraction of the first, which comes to -2.1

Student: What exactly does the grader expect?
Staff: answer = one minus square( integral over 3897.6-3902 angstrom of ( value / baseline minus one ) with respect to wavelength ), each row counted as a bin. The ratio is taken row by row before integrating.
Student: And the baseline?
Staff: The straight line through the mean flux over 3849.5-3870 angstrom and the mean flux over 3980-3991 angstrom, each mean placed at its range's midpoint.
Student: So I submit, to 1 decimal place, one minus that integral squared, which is 1.0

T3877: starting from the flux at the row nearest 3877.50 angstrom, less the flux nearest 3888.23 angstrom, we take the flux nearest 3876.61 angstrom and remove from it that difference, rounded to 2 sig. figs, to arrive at 4.3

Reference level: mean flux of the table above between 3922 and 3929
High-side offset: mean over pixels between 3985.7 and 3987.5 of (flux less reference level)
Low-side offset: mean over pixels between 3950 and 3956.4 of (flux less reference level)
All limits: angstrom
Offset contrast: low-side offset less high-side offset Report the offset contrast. -1.3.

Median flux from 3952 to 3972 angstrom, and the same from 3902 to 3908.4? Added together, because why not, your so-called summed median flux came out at 8.8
